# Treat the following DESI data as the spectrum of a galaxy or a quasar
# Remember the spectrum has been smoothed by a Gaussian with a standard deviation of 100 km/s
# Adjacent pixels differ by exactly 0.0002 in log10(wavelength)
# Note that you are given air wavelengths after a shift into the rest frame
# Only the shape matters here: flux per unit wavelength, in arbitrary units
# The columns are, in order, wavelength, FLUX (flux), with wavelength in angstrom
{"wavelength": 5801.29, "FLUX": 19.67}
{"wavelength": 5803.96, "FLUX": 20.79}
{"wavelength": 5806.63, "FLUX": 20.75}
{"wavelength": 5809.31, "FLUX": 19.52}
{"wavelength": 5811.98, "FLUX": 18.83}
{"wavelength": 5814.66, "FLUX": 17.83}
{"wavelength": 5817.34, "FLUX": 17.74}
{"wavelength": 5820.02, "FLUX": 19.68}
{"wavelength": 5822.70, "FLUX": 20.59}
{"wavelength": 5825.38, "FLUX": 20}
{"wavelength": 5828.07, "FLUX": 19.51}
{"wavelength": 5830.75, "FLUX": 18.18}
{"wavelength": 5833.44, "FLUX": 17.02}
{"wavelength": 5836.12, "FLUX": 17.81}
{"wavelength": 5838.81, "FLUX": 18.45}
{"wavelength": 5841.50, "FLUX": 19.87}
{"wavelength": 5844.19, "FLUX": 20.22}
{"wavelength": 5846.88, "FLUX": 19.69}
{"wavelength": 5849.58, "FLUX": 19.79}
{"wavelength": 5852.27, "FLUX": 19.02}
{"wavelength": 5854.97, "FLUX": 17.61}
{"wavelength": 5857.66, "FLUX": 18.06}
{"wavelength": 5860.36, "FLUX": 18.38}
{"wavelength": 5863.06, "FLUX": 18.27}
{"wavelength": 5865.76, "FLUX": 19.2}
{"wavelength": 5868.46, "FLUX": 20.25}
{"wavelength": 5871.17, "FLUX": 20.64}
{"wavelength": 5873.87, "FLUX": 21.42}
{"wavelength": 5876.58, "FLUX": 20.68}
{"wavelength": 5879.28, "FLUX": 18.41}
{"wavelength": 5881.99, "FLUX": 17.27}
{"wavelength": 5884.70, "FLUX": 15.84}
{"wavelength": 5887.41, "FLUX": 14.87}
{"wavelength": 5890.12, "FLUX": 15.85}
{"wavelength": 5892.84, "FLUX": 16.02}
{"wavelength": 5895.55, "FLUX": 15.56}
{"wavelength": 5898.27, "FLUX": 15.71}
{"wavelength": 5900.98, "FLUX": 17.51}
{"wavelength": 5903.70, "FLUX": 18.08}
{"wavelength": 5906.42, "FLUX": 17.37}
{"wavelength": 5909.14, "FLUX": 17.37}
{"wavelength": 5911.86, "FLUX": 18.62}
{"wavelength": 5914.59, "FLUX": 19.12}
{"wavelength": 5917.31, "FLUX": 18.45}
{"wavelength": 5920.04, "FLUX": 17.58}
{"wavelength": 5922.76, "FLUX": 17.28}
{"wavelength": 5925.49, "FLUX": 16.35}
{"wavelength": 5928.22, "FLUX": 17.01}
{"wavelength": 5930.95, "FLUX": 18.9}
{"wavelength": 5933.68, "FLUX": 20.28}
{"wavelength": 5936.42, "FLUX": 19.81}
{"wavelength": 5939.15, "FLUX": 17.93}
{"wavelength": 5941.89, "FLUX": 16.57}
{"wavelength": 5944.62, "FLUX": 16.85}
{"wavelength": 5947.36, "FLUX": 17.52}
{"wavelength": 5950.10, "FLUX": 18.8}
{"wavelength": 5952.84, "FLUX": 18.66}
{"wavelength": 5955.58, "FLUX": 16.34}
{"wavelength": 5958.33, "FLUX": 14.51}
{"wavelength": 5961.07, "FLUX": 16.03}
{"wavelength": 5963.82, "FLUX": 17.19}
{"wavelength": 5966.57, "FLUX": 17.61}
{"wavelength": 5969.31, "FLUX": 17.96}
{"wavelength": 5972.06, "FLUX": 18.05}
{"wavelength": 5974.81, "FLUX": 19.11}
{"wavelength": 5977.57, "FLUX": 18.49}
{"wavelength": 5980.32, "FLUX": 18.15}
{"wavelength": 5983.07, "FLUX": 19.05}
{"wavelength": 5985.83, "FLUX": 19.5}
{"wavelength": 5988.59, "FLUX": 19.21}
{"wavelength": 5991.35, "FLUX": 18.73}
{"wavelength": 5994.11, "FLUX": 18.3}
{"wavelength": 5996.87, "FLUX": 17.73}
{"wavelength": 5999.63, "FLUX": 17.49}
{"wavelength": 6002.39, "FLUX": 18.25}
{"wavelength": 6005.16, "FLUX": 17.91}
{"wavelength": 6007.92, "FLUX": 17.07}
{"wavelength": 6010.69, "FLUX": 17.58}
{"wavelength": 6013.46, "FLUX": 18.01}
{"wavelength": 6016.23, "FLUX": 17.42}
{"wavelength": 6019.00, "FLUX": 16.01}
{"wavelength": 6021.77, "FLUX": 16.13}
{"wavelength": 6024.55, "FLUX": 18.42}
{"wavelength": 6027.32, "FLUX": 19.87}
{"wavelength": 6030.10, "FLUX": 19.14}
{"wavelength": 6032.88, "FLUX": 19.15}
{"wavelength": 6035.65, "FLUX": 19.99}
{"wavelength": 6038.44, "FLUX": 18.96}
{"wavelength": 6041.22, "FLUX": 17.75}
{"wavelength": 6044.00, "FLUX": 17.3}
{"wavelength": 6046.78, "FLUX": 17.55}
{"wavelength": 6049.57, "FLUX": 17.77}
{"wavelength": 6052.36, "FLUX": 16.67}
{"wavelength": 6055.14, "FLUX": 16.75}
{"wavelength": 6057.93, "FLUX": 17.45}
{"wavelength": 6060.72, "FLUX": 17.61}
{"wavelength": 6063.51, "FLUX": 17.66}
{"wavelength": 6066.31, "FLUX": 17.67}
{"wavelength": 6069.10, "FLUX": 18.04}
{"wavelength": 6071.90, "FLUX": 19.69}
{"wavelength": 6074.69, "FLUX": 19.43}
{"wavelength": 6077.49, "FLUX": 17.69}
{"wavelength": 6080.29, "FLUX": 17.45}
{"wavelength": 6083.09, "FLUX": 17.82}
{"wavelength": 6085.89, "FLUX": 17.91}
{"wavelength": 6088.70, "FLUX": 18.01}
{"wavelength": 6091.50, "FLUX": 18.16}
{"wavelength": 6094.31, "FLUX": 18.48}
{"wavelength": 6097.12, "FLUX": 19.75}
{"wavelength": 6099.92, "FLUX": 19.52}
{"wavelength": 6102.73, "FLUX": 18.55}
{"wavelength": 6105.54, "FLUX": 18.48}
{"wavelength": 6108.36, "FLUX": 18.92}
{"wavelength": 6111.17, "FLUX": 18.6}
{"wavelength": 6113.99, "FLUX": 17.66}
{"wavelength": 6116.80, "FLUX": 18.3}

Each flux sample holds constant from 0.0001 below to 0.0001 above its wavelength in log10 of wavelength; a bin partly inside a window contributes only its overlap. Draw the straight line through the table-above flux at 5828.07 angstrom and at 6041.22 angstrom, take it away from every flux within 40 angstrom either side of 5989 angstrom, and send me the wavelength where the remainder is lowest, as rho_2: 5958.33 angstrom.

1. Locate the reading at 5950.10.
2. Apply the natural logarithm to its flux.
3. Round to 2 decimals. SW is 2.93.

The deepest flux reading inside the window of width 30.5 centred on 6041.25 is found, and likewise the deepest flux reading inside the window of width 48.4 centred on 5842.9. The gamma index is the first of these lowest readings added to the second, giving 33.7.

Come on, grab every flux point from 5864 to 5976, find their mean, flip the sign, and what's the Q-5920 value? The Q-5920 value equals -17.8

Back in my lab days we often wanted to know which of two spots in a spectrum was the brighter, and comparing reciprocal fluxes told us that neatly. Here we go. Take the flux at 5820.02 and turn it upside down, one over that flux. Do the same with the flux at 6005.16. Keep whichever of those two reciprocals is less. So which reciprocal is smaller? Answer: 0.0508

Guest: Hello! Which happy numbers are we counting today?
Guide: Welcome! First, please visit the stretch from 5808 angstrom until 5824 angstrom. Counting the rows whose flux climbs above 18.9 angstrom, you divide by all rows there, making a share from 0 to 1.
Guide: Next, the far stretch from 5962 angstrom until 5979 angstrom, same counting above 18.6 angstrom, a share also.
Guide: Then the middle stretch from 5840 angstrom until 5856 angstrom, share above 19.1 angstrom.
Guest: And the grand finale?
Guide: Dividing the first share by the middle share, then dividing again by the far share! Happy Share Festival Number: 4.5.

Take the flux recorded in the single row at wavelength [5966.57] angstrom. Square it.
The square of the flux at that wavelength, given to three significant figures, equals 310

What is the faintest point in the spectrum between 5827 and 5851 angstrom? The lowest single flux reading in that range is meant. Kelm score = 17.02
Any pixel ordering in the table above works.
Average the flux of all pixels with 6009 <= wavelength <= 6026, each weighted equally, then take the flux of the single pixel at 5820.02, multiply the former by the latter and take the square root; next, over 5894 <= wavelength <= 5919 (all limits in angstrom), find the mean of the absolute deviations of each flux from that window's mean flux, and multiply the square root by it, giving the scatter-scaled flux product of 17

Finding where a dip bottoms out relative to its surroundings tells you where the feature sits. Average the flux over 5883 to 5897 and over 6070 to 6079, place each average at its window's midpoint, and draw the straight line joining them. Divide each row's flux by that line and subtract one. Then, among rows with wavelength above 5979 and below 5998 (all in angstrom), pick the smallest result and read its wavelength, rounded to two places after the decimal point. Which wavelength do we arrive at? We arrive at 5996.87 angstrom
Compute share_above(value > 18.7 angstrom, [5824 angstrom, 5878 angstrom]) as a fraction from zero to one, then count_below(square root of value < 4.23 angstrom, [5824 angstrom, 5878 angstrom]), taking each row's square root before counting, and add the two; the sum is 3.6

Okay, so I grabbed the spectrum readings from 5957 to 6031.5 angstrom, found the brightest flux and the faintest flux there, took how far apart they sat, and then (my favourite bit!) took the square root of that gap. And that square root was 2.3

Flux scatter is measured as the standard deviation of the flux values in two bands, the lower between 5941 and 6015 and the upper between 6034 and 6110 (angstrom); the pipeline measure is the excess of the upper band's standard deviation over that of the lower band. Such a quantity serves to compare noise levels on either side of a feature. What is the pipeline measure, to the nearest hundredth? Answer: -0.20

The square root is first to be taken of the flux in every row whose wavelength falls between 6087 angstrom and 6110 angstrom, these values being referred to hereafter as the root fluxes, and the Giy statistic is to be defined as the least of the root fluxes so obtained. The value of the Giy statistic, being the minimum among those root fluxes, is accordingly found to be 4.24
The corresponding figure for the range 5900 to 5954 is 4.04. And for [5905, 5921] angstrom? 4.17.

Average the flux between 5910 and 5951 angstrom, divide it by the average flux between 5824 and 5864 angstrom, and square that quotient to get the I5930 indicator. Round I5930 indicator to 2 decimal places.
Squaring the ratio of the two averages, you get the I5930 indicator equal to 0.92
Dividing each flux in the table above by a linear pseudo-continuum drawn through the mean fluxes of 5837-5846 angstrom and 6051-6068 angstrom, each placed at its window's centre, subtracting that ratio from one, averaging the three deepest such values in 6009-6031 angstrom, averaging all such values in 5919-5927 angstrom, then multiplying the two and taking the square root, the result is 0.076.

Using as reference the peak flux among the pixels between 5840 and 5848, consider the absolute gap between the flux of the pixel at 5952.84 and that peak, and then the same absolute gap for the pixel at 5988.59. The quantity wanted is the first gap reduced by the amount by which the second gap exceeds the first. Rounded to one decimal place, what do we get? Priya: 2.1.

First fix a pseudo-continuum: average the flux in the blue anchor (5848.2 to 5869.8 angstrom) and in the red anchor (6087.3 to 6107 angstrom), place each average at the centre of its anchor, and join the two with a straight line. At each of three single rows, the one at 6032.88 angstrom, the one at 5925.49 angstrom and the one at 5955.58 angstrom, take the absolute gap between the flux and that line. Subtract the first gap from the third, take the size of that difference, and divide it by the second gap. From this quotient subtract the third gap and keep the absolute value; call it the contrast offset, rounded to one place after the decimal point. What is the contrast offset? 1.6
